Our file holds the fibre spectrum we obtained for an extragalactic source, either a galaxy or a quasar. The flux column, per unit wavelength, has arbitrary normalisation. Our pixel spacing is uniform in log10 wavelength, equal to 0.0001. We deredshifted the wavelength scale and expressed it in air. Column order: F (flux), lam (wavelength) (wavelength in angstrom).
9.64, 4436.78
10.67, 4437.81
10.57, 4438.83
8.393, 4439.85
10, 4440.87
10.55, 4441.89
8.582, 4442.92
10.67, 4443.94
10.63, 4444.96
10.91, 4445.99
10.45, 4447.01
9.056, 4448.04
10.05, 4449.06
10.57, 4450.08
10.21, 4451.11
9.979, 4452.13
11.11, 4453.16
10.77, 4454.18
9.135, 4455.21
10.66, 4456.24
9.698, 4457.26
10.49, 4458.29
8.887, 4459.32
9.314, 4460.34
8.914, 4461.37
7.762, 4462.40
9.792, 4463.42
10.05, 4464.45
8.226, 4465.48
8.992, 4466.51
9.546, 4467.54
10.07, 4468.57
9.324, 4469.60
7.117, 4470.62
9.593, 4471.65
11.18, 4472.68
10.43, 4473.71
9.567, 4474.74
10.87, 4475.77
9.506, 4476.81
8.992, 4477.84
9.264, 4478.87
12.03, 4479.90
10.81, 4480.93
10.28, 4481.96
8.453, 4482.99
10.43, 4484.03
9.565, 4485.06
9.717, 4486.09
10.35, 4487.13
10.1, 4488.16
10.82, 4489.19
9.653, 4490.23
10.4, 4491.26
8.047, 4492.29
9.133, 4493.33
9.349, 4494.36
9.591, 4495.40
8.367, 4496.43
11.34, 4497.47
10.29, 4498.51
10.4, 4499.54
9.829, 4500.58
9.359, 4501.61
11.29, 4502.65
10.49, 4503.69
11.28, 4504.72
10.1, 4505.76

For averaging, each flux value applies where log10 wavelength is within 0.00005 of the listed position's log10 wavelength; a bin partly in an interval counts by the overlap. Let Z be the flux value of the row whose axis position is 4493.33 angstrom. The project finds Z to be 9.133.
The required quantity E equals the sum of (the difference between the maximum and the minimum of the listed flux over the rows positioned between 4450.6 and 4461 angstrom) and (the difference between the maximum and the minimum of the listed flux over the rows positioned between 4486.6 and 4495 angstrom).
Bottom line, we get 5.0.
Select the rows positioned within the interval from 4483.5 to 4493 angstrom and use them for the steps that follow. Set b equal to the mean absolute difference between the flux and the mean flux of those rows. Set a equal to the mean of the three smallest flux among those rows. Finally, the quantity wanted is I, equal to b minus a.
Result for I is -8.5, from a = 9.09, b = 0.58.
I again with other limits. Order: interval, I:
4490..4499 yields -7.8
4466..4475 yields -7.8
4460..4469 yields -7.7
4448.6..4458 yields -9.1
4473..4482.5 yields -8.5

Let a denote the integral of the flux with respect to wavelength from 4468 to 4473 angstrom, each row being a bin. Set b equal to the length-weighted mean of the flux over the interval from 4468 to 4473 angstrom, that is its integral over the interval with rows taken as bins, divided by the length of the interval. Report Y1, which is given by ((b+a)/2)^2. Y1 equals 796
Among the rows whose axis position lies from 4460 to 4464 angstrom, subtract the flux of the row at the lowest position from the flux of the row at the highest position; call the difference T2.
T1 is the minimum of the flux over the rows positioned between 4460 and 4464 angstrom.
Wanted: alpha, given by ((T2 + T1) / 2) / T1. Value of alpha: 0.53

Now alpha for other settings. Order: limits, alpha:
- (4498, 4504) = 0.51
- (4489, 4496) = 0.42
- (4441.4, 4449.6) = 0.47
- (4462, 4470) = 0.60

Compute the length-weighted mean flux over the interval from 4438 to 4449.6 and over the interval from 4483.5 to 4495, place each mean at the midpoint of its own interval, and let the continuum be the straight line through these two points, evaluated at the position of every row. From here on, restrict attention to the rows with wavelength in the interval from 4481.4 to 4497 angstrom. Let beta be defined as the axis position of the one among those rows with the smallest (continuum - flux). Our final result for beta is 4489.19 angstrom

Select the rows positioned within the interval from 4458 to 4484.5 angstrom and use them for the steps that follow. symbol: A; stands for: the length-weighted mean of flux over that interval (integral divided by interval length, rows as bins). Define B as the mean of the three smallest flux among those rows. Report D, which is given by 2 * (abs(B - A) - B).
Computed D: -11.6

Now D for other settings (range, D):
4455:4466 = -14.4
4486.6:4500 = -14.4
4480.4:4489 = -17.0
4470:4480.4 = -14.1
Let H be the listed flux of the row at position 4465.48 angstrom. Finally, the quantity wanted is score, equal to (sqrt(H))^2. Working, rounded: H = 8.226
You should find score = 8.2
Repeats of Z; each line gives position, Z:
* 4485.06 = 9.565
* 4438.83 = 10.57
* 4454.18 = 10.77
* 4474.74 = 9.567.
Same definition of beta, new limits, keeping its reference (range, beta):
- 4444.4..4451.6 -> 4445.99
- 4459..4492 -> 4479.90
